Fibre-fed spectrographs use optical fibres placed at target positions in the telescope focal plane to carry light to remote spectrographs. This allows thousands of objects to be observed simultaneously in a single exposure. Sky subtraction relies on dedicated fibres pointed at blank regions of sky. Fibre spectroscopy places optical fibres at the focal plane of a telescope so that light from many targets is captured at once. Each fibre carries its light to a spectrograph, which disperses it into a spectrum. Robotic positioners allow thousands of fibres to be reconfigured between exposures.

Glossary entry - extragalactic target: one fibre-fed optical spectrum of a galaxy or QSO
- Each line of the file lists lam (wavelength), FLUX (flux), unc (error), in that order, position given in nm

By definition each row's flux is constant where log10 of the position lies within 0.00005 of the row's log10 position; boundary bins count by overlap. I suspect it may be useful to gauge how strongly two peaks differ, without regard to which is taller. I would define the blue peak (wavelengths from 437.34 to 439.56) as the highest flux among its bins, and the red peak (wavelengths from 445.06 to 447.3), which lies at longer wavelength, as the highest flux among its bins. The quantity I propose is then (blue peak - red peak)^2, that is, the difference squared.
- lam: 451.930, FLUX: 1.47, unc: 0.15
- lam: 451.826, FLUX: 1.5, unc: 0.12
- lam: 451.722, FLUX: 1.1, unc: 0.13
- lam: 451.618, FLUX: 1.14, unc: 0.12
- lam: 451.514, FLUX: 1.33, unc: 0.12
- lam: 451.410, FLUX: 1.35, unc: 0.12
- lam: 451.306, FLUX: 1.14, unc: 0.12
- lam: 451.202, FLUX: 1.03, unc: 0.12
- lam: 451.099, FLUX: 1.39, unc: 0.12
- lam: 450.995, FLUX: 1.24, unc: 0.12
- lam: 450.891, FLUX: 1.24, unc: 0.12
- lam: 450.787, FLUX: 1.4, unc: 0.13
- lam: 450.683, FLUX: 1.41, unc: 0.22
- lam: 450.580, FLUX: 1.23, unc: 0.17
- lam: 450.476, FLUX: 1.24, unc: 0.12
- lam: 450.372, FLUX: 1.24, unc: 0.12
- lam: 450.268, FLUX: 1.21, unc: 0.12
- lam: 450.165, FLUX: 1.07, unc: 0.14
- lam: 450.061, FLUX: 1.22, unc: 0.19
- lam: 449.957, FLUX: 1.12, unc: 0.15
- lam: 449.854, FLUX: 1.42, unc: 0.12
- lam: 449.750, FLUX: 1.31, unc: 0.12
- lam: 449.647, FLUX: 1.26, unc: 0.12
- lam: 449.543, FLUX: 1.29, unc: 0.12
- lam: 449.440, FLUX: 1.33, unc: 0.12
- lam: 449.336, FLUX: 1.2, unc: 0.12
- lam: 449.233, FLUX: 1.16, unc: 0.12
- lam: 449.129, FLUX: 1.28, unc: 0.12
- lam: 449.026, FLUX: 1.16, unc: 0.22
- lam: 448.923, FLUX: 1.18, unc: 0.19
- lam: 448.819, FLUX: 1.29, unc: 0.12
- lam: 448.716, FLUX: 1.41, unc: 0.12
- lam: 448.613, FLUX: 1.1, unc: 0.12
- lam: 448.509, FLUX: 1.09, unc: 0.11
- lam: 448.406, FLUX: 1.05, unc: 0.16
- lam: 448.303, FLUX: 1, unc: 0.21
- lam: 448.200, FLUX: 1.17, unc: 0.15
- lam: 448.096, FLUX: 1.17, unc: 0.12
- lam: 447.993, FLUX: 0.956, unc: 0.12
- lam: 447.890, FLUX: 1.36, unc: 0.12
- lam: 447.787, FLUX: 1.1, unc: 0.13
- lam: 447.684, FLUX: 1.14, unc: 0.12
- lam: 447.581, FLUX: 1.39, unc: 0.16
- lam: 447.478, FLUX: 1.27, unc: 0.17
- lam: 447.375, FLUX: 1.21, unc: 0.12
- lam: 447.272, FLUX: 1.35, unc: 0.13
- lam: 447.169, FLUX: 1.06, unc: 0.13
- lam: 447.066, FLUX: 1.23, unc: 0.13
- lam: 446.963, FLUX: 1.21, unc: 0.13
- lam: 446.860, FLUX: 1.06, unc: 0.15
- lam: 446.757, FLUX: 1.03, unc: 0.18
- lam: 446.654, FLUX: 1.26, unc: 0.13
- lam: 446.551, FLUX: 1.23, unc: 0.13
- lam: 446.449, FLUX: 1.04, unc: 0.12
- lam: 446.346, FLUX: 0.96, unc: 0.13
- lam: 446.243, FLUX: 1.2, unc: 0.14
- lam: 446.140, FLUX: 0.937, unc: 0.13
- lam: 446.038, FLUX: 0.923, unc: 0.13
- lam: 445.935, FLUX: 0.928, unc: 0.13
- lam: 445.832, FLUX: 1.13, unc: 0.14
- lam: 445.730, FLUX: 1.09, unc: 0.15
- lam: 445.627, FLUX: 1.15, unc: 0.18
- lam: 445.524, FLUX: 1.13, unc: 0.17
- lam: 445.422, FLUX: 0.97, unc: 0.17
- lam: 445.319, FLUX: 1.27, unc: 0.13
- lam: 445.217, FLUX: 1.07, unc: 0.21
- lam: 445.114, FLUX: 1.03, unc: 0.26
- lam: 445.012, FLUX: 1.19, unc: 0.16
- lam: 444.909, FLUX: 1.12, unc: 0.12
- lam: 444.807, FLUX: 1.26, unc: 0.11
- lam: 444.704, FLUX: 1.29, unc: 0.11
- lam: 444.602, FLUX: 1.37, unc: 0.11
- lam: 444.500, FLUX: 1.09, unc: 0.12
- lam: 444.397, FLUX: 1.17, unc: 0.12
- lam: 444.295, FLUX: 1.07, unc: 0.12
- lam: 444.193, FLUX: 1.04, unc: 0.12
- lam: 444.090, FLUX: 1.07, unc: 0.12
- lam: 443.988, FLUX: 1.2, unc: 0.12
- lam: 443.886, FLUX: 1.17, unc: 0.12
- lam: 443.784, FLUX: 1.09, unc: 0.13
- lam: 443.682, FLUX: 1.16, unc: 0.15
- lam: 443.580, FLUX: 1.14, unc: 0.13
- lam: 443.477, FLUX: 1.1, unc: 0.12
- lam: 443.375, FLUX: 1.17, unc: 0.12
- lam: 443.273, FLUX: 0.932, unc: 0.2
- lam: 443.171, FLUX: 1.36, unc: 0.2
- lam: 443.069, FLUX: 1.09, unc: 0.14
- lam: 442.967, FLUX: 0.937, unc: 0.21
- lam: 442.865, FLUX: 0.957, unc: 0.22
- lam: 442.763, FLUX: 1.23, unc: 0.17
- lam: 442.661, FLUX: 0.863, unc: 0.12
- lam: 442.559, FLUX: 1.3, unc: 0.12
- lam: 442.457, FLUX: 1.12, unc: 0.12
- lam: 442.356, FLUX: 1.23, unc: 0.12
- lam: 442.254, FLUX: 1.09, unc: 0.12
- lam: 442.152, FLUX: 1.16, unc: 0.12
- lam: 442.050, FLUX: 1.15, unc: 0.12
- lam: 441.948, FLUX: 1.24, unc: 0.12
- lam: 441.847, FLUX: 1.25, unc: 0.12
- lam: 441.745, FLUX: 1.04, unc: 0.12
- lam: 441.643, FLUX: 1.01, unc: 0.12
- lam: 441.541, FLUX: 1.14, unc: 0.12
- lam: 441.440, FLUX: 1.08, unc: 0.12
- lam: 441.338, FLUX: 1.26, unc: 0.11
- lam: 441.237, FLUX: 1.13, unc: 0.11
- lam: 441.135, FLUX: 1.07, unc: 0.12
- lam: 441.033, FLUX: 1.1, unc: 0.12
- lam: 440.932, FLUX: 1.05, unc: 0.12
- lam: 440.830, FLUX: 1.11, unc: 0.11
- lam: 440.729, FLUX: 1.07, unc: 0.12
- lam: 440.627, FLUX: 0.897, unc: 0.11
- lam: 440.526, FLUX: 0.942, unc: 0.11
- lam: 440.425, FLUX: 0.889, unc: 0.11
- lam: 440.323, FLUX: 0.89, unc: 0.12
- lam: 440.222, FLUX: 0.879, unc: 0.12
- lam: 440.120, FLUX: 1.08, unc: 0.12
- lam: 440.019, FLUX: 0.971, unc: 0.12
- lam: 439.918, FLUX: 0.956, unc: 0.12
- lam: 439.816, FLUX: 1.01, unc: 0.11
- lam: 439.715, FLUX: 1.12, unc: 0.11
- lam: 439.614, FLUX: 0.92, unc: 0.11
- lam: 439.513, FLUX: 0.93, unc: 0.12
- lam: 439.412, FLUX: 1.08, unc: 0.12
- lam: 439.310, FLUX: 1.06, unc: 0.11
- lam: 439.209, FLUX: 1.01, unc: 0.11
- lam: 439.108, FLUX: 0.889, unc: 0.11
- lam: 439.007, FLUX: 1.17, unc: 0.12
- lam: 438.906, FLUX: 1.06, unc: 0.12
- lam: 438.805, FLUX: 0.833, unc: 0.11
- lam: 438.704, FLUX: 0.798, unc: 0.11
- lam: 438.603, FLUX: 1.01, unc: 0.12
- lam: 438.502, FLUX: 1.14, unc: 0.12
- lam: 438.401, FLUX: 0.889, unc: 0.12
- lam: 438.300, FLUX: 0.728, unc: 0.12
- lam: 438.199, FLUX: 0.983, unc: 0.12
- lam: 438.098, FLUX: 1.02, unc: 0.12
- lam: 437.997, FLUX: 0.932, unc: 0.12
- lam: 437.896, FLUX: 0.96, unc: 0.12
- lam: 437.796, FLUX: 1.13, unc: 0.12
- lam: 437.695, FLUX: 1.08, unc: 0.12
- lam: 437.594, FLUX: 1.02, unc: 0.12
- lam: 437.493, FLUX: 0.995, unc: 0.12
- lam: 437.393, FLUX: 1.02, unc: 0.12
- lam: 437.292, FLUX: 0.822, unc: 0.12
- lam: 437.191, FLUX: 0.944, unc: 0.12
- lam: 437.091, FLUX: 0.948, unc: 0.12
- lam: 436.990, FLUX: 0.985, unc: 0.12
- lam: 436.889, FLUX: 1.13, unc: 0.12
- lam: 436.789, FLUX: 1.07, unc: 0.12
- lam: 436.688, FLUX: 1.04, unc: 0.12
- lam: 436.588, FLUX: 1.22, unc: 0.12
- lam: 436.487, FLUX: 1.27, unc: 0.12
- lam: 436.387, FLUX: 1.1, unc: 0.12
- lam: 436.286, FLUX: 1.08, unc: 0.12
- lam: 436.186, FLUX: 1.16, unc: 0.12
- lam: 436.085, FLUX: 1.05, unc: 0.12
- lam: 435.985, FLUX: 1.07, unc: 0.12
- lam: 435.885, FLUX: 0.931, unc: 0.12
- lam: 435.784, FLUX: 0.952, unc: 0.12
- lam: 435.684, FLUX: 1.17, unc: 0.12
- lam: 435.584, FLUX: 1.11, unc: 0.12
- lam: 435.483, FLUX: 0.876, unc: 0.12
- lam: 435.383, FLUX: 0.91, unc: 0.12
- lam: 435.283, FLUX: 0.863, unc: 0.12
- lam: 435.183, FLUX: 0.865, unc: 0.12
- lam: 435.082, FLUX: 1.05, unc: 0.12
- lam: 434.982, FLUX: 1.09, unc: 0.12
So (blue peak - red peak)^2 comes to 0.032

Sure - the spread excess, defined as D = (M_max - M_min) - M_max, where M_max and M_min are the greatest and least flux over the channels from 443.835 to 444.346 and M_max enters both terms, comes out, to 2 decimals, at -1.04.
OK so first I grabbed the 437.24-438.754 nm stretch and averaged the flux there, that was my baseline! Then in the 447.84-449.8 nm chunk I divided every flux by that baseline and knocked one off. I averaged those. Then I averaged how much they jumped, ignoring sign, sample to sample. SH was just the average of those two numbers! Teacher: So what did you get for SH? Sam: 0.18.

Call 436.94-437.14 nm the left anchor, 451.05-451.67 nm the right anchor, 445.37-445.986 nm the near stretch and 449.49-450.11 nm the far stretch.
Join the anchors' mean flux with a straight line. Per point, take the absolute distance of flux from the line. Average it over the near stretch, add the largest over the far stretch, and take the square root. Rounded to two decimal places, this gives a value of 0.54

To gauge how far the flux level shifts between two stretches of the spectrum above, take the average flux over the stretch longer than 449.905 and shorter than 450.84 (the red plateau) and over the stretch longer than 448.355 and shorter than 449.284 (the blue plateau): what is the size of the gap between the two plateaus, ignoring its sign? 0.05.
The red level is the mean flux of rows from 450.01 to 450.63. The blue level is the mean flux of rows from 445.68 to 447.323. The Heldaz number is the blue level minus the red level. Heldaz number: -0.10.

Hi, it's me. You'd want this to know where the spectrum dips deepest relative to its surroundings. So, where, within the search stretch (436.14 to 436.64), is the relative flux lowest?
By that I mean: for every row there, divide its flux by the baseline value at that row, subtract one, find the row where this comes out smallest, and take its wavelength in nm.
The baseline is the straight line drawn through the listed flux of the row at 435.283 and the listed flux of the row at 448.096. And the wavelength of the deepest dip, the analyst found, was 436.286 nm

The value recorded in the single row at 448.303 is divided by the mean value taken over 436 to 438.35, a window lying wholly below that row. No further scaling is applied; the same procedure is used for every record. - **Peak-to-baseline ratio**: 0.97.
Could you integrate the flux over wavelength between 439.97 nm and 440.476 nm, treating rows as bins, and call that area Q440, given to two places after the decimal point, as 0.48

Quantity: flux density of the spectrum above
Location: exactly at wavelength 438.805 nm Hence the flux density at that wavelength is 0.833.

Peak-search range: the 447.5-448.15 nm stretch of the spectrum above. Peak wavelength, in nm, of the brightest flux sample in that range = 447.581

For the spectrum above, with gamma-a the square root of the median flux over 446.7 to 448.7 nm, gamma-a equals 1.07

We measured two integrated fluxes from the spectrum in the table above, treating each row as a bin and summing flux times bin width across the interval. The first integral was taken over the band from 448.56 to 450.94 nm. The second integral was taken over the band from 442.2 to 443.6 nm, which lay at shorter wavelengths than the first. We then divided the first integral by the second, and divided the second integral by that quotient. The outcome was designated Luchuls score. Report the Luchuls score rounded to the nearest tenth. 0.8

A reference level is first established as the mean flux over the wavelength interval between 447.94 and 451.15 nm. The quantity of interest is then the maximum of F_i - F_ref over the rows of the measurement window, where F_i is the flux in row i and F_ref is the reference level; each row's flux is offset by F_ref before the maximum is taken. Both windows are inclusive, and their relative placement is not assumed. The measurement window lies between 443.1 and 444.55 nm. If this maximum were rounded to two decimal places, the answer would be 0.14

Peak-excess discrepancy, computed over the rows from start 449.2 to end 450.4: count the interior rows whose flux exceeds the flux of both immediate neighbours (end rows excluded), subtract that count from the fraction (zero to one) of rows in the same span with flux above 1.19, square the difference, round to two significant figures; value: 5.1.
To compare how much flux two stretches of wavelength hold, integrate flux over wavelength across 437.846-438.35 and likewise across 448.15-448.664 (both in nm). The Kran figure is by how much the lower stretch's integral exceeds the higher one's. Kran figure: -0.09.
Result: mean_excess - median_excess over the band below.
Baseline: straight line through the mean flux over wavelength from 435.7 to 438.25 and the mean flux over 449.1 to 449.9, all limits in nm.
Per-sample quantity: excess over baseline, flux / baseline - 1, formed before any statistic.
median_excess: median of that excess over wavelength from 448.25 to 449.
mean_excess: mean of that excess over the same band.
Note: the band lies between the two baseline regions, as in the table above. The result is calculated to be 0.05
